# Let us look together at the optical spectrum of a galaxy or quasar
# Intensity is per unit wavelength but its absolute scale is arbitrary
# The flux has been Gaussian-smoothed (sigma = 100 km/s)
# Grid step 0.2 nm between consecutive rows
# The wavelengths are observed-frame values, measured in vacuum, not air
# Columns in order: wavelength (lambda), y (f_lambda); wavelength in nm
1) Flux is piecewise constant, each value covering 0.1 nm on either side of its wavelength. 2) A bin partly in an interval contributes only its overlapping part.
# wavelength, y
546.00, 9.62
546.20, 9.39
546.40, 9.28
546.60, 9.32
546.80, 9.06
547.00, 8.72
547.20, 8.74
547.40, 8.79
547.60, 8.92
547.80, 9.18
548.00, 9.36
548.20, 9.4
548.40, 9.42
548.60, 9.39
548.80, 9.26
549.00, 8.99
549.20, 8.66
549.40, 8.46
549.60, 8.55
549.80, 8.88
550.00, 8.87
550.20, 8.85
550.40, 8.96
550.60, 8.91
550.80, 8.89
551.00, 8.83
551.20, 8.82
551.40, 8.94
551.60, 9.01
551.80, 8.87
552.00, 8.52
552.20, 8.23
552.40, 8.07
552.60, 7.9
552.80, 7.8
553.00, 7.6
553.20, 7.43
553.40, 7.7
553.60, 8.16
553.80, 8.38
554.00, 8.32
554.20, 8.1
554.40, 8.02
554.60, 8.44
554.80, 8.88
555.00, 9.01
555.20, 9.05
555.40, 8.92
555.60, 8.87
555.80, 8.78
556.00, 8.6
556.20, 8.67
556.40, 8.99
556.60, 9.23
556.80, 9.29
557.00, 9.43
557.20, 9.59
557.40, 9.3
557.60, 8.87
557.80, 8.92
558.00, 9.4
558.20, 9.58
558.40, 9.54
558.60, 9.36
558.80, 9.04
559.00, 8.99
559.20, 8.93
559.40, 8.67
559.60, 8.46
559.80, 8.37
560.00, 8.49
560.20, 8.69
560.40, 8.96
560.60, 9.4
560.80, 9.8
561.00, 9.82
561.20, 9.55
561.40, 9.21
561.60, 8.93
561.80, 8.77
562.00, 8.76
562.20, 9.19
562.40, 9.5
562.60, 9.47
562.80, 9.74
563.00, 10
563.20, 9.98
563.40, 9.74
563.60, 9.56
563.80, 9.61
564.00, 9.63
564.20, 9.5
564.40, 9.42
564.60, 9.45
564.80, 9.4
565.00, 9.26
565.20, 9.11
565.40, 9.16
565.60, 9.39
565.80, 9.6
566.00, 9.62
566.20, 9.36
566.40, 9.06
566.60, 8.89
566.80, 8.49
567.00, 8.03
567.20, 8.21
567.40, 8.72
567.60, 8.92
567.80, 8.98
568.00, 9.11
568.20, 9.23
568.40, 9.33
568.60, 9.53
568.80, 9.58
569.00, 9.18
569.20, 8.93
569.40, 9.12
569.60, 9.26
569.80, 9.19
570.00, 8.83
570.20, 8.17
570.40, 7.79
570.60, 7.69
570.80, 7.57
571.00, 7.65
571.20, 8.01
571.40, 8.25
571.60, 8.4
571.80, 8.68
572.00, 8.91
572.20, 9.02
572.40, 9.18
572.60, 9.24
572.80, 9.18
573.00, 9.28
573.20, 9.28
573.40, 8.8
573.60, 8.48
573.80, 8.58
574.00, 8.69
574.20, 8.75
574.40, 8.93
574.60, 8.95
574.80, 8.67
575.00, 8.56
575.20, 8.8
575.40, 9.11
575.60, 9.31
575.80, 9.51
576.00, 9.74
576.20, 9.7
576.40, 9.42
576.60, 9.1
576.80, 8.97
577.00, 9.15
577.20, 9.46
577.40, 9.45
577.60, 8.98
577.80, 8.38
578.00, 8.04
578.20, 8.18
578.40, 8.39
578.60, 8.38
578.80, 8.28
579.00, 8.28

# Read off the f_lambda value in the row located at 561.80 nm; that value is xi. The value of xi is 8.77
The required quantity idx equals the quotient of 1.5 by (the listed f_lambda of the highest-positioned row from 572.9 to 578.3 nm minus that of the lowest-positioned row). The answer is -1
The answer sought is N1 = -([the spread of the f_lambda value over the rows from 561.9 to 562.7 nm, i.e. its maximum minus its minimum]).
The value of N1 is -0.74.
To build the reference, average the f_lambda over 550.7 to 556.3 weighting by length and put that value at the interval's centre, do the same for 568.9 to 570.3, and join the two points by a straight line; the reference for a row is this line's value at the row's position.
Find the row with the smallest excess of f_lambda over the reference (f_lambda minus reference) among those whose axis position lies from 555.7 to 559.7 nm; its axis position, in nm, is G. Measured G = 559.60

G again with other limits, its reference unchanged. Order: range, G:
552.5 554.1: 553.20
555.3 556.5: 556.00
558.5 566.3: 559.80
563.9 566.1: 565.20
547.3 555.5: 553.20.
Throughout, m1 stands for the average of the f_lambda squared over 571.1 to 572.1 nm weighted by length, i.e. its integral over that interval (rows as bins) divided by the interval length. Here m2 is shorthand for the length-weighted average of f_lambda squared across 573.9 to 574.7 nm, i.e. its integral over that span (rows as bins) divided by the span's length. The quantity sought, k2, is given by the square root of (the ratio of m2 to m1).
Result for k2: 1.04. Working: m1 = 72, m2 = 78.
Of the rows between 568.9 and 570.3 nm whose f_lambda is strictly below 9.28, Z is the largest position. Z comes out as 570.20 nm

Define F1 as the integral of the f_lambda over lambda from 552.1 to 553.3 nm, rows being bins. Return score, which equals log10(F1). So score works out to 0.97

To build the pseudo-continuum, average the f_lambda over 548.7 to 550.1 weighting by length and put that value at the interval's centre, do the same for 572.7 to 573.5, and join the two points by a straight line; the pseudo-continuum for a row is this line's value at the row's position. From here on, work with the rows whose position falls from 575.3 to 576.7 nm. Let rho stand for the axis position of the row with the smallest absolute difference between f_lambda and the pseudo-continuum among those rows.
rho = 575.40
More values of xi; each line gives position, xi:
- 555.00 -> 9.01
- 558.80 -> 9.04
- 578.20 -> 8.18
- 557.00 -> 9.43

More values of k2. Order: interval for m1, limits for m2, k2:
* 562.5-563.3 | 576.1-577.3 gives 0.95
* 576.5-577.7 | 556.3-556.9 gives 1.00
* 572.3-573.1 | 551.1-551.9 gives 0.97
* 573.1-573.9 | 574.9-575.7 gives 1.02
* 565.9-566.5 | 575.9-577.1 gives 1.00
